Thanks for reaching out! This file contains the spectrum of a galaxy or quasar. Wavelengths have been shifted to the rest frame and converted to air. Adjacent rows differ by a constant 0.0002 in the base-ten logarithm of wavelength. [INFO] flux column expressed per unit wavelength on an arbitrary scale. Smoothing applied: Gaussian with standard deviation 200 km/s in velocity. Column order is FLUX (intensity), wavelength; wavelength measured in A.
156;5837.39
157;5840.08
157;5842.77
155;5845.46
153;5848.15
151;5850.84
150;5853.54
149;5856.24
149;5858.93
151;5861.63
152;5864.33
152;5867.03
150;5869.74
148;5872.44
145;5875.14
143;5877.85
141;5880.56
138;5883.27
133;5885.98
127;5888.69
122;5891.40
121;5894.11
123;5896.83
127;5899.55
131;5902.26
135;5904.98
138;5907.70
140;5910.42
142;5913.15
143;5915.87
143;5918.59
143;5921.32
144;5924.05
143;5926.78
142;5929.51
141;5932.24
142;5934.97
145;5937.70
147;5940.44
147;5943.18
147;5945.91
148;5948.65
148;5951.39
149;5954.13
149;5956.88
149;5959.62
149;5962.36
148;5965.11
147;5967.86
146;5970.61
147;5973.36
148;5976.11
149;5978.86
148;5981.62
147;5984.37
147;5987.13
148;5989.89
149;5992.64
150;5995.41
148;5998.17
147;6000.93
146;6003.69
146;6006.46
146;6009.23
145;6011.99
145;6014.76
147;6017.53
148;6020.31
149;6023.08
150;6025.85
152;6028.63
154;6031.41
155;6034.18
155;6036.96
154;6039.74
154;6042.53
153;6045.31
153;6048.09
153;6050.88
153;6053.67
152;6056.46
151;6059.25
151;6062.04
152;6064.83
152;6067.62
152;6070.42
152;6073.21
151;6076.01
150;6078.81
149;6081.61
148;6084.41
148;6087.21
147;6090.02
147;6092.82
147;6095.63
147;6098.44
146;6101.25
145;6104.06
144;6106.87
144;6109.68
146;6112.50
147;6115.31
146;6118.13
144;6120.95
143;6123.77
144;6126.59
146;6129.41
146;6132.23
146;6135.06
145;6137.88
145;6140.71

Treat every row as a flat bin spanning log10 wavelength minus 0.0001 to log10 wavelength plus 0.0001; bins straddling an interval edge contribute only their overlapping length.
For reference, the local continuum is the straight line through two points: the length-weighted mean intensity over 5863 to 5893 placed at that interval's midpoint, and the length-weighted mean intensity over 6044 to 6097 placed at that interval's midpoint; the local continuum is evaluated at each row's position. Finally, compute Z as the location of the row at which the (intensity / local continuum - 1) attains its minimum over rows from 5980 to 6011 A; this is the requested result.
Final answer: 6009.23 A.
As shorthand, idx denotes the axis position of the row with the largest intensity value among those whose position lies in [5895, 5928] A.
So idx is 5924.05 A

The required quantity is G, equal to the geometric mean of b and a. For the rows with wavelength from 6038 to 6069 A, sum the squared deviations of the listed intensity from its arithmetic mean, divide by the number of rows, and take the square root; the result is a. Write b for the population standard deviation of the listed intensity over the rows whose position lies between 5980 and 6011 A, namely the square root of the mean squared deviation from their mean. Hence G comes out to 1.10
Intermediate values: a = 1.0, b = 1.2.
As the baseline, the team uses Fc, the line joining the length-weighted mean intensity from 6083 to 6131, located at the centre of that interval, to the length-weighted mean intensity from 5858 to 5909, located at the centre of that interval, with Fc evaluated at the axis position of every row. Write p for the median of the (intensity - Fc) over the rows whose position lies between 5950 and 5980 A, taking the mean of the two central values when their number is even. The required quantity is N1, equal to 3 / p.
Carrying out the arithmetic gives 0.4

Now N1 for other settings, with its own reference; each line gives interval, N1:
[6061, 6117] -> 1.3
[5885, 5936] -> 3.1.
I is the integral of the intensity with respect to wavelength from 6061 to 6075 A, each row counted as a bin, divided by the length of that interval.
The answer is 152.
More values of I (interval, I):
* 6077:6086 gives 149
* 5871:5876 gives 147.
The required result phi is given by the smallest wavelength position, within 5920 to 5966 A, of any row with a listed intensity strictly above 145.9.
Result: 5940.44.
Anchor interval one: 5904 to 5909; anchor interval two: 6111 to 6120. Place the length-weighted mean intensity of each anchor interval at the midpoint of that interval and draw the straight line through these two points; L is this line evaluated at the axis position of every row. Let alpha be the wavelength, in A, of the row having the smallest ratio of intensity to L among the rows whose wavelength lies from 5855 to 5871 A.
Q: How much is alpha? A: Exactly 5858.93 A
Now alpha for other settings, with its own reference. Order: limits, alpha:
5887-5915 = 5894.11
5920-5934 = 5932.24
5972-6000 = 5987.13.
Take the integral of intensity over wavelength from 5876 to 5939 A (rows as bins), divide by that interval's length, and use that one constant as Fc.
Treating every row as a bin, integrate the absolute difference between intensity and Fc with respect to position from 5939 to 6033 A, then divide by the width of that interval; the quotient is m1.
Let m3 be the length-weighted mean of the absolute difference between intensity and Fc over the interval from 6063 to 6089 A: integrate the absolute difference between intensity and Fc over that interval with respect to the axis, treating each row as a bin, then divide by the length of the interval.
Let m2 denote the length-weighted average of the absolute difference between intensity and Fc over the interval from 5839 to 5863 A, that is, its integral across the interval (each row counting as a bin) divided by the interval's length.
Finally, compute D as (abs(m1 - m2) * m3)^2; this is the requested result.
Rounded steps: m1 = 11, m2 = 15.5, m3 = 13.5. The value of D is 3594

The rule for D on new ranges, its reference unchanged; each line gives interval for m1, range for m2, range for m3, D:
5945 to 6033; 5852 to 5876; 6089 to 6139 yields 200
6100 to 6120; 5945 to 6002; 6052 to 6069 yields 1538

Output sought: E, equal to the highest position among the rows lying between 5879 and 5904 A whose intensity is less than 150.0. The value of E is 5902.26 A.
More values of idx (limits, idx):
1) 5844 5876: 5845.46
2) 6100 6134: 6115.31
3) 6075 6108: 6076.01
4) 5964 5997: 5995.41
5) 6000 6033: 6031.41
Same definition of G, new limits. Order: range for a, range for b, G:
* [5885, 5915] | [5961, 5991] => 2.49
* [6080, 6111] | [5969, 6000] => 1.30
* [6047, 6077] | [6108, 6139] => 0.94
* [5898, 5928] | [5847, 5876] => 3.40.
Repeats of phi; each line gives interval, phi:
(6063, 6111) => 6064.83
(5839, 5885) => 5840.08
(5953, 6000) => 5954.13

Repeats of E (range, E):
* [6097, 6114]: 6112.50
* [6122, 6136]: 6135.06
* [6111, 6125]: 6123.77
